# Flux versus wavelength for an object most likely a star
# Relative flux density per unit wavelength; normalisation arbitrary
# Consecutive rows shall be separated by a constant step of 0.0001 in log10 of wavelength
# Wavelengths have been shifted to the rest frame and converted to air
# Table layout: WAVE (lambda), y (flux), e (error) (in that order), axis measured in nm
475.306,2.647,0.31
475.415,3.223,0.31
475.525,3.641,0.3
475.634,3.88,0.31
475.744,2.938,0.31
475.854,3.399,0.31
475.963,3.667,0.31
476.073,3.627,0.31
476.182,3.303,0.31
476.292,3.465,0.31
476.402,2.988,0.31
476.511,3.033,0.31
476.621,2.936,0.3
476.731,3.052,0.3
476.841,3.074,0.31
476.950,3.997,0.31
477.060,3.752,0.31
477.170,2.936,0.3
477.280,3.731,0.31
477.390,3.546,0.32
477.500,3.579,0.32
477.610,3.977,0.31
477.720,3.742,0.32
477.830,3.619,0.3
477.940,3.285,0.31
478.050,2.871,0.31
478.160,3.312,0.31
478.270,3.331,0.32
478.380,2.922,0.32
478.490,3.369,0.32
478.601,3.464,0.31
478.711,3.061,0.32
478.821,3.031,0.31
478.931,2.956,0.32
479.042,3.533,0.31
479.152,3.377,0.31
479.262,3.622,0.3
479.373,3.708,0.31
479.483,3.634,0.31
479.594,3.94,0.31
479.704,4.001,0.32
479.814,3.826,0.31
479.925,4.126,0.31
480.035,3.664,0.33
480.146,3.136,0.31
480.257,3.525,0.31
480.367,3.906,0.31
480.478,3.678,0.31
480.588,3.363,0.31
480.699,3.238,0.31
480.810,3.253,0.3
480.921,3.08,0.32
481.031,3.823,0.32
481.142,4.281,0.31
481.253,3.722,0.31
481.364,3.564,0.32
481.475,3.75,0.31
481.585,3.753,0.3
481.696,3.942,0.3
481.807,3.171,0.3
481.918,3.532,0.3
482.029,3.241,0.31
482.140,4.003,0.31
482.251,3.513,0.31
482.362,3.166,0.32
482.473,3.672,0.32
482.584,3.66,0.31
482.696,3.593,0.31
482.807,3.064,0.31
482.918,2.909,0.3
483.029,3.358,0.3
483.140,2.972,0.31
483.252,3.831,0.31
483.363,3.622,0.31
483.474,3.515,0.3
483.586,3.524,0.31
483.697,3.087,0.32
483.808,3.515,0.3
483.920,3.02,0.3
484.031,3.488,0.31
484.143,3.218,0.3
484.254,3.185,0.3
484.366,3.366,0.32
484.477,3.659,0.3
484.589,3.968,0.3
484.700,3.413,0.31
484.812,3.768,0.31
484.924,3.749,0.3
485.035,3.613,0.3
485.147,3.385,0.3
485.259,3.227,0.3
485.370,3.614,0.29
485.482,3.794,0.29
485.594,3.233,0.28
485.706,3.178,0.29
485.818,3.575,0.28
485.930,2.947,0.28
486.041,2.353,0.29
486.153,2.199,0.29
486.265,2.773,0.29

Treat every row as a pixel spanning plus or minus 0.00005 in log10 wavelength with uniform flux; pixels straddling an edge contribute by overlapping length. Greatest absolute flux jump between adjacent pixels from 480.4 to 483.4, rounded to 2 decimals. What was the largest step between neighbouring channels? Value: 0.86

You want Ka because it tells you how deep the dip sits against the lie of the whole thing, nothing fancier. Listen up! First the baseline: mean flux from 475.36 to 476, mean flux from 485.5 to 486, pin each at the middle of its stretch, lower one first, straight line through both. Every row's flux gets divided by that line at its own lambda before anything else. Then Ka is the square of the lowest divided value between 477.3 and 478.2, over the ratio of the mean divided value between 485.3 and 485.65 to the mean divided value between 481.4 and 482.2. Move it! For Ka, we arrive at 0.71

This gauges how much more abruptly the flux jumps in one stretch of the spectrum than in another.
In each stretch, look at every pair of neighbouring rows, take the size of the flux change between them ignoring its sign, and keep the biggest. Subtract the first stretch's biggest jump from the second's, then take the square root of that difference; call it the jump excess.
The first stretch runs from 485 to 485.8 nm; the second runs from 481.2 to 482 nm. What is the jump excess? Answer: 0.46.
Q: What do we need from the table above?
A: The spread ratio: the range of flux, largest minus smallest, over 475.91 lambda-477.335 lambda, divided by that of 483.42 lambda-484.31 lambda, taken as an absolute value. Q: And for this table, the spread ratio 2.1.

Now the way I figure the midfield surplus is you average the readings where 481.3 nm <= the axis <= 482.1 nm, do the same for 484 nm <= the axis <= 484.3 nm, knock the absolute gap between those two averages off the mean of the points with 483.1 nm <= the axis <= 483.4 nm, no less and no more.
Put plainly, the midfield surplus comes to 3.2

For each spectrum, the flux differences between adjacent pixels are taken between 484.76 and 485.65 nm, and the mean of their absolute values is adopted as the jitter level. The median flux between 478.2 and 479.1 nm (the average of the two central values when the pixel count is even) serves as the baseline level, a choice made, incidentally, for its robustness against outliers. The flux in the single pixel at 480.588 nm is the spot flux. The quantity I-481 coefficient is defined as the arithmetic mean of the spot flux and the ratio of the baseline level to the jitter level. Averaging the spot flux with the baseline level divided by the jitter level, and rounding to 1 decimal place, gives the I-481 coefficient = 8.4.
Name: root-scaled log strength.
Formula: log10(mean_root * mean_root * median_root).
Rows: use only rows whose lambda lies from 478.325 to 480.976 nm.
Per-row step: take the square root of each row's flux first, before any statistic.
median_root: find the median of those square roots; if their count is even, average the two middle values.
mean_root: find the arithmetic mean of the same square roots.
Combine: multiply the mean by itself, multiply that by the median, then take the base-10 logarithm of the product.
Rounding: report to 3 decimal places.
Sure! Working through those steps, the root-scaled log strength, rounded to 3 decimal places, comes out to 0.812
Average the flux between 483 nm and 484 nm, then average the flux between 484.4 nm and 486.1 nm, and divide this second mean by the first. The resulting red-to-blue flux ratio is 1.01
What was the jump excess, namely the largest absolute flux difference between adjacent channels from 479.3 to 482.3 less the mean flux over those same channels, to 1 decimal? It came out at -2.9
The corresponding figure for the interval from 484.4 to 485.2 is -3.1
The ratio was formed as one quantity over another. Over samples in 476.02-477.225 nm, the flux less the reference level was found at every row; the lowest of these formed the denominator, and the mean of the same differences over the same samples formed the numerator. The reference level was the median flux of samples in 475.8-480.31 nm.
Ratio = 0.34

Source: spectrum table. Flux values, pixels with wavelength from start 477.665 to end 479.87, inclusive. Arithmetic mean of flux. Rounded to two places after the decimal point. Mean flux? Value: 3.43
